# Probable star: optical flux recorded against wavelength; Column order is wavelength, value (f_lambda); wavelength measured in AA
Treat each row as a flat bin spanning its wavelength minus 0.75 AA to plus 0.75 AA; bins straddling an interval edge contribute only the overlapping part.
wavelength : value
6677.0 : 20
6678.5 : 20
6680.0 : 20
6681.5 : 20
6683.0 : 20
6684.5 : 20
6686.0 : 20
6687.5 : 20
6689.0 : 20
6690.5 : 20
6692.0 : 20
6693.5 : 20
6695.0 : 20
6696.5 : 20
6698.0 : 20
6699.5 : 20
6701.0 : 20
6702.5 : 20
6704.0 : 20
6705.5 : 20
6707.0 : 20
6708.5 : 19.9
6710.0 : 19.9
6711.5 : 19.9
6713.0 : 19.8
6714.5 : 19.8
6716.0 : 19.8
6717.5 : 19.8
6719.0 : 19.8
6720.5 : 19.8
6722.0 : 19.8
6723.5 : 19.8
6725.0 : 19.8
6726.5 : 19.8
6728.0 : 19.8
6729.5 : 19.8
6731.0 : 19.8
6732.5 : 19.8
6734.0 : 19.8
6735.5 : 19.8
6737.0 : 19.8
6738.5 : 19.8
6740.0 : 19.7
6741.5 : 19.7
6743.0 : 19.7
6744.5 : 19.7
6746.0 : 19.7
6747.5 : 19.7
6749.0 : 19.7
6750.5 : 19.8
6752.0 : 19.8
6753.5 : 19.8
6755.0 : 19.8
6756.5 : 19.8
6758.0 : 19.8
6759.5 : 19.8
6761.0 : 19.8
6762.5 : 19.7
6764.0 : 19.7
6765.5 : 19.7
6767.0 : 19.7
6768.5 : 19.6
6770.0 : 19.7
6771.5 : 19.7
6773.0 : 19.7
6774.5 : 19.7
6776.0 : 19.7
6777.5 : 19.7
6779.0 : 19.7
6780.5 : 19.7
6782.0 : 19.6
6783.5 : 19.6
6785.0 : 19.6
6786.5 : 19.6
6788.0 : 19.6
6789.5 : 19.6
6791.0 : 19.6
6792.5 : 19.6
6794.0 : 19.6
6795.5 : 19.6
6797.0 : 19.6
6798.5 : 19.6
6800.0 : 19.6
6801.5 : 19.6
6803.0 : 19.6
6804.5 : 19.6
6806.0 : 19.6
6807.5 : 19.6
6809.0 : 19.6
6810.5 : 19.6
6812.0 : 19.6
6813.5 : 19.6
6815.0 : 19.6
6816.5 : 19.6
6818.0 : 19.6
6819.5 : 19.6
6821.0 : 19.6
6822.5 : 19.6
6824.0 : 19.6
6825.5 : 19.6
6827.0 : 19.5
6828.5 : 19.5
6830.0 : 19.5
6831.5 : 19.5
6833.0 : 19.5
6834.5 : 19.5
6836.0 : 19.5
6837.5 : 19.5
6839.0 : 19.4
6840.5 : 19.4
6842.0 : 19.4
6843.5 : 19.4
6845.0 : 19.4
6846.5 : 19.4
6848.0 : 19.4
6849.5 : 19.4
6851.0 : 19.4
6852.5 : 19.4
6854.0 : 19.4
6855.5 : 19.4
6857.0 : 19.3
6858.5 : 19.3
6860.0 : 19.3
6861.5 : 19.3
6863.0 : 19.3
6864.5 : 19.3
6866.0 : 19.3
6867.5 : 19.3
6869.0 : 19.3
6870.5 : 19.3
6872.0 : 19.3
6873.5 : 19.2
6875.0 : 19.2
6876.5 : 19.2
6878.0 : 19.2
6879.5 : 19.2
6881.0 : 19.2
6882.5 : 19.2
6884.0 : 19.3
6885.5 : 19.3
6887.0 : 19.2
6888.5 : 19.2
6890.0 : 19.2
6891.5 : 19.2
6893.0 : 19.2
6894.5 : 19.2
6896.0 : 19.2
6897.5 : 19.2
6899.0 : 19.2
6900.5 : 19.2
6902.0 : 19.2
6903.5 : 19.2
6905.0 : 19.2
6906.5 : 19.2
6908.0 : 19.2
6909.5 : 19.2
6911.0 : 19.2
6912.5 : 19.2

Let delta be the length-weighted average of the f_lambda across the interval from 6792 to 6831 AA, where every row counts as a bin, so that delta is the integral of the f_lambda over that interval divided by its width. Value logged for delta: 19.59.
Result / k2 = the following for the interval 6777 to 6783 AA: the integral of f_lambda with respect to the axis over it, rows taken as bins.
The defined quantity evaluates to 118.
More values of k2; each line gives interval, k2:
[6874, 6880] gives 115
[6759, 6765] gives 118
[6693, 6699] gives 120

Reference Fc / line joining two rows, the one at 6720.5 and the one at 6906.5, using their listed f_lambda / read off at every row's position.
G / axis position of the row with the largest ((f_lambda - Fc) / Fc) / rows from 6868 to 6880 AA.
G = 6872.0 AA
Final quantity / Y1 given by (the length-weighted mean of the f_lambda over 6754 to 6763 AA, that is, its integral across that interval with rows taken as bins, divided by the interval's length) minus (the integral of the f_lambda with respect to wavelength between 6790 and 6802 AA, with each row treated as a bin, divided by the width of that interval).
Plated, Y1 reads 0.19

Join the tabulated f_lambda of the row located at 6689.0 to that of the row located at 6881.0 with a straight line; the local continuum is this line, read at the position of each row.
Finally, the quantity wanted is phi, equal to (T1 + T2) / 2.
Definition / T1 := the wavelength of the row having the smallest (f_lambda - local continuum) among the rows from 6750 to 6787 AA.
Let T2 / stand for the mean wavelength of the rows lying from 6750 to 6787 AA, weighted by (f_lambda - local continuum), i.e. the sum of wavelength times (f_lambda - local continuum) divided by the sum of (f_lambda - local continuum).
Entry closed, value 6766.5 AA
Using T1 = 6768.5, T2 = 6764.5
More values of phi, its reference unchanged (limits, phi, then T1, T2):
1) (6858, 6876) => 6869.8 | 6873.5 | 6866.2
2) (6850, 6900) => 6874.7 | 6873.5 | 6875.8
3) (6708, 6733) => 6716.4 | 6713.0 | 6719.7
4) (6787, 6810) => 6794.8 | 6788.0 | 6801.6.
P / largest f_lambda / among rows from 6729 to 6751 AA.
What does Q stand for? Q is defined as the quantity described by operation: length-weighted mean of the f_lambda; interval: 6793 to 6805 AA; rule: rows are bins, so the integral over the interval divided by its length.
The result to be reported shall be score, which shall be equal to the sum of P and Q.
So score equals 39.4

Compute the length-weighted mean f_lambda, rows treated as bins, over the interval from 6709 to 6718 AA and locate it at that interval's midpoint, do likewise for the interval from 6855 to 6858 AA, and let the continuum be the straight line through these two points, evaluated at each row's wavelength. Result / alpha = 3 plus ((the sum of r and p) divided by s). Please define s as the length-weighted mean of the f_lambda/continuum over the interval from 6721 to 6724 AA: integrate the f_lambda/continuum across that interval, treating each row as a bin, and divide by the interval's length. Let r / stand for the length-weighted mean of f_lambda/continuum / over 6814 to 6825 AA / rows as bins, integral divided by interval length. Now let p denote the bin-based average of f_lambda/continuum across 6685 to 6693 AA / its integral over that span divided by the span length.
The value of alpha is 5.01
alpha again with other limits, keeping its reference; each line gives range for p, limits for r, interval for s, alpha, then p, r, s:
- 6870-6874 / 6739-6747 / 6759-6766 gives 4.99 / 1.00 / 1.00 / 1.00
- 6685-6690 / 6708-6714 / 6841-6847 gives 5.00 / 1.00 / 1.00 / 1.00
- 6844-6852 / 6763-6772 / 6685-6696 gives 4.99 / 1.00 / 1.00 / 1.00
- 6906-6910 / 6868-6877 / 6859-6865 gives 5.00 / 1.00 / 1.00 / 1.00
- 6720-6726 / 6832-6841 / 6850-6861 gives 5.00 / 1.00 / 1.00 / 1.00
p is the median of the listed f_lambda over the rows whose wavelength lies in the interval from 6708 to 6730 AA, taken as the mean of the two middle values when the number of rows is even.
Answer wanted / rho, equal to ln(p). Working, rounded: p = 19.80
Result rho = 2.986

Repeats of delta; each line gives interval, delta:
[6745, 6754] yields 19.75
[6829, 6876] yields 19.37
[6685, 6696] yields 20.00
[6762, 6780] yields 19.69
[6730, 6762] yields 19.77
